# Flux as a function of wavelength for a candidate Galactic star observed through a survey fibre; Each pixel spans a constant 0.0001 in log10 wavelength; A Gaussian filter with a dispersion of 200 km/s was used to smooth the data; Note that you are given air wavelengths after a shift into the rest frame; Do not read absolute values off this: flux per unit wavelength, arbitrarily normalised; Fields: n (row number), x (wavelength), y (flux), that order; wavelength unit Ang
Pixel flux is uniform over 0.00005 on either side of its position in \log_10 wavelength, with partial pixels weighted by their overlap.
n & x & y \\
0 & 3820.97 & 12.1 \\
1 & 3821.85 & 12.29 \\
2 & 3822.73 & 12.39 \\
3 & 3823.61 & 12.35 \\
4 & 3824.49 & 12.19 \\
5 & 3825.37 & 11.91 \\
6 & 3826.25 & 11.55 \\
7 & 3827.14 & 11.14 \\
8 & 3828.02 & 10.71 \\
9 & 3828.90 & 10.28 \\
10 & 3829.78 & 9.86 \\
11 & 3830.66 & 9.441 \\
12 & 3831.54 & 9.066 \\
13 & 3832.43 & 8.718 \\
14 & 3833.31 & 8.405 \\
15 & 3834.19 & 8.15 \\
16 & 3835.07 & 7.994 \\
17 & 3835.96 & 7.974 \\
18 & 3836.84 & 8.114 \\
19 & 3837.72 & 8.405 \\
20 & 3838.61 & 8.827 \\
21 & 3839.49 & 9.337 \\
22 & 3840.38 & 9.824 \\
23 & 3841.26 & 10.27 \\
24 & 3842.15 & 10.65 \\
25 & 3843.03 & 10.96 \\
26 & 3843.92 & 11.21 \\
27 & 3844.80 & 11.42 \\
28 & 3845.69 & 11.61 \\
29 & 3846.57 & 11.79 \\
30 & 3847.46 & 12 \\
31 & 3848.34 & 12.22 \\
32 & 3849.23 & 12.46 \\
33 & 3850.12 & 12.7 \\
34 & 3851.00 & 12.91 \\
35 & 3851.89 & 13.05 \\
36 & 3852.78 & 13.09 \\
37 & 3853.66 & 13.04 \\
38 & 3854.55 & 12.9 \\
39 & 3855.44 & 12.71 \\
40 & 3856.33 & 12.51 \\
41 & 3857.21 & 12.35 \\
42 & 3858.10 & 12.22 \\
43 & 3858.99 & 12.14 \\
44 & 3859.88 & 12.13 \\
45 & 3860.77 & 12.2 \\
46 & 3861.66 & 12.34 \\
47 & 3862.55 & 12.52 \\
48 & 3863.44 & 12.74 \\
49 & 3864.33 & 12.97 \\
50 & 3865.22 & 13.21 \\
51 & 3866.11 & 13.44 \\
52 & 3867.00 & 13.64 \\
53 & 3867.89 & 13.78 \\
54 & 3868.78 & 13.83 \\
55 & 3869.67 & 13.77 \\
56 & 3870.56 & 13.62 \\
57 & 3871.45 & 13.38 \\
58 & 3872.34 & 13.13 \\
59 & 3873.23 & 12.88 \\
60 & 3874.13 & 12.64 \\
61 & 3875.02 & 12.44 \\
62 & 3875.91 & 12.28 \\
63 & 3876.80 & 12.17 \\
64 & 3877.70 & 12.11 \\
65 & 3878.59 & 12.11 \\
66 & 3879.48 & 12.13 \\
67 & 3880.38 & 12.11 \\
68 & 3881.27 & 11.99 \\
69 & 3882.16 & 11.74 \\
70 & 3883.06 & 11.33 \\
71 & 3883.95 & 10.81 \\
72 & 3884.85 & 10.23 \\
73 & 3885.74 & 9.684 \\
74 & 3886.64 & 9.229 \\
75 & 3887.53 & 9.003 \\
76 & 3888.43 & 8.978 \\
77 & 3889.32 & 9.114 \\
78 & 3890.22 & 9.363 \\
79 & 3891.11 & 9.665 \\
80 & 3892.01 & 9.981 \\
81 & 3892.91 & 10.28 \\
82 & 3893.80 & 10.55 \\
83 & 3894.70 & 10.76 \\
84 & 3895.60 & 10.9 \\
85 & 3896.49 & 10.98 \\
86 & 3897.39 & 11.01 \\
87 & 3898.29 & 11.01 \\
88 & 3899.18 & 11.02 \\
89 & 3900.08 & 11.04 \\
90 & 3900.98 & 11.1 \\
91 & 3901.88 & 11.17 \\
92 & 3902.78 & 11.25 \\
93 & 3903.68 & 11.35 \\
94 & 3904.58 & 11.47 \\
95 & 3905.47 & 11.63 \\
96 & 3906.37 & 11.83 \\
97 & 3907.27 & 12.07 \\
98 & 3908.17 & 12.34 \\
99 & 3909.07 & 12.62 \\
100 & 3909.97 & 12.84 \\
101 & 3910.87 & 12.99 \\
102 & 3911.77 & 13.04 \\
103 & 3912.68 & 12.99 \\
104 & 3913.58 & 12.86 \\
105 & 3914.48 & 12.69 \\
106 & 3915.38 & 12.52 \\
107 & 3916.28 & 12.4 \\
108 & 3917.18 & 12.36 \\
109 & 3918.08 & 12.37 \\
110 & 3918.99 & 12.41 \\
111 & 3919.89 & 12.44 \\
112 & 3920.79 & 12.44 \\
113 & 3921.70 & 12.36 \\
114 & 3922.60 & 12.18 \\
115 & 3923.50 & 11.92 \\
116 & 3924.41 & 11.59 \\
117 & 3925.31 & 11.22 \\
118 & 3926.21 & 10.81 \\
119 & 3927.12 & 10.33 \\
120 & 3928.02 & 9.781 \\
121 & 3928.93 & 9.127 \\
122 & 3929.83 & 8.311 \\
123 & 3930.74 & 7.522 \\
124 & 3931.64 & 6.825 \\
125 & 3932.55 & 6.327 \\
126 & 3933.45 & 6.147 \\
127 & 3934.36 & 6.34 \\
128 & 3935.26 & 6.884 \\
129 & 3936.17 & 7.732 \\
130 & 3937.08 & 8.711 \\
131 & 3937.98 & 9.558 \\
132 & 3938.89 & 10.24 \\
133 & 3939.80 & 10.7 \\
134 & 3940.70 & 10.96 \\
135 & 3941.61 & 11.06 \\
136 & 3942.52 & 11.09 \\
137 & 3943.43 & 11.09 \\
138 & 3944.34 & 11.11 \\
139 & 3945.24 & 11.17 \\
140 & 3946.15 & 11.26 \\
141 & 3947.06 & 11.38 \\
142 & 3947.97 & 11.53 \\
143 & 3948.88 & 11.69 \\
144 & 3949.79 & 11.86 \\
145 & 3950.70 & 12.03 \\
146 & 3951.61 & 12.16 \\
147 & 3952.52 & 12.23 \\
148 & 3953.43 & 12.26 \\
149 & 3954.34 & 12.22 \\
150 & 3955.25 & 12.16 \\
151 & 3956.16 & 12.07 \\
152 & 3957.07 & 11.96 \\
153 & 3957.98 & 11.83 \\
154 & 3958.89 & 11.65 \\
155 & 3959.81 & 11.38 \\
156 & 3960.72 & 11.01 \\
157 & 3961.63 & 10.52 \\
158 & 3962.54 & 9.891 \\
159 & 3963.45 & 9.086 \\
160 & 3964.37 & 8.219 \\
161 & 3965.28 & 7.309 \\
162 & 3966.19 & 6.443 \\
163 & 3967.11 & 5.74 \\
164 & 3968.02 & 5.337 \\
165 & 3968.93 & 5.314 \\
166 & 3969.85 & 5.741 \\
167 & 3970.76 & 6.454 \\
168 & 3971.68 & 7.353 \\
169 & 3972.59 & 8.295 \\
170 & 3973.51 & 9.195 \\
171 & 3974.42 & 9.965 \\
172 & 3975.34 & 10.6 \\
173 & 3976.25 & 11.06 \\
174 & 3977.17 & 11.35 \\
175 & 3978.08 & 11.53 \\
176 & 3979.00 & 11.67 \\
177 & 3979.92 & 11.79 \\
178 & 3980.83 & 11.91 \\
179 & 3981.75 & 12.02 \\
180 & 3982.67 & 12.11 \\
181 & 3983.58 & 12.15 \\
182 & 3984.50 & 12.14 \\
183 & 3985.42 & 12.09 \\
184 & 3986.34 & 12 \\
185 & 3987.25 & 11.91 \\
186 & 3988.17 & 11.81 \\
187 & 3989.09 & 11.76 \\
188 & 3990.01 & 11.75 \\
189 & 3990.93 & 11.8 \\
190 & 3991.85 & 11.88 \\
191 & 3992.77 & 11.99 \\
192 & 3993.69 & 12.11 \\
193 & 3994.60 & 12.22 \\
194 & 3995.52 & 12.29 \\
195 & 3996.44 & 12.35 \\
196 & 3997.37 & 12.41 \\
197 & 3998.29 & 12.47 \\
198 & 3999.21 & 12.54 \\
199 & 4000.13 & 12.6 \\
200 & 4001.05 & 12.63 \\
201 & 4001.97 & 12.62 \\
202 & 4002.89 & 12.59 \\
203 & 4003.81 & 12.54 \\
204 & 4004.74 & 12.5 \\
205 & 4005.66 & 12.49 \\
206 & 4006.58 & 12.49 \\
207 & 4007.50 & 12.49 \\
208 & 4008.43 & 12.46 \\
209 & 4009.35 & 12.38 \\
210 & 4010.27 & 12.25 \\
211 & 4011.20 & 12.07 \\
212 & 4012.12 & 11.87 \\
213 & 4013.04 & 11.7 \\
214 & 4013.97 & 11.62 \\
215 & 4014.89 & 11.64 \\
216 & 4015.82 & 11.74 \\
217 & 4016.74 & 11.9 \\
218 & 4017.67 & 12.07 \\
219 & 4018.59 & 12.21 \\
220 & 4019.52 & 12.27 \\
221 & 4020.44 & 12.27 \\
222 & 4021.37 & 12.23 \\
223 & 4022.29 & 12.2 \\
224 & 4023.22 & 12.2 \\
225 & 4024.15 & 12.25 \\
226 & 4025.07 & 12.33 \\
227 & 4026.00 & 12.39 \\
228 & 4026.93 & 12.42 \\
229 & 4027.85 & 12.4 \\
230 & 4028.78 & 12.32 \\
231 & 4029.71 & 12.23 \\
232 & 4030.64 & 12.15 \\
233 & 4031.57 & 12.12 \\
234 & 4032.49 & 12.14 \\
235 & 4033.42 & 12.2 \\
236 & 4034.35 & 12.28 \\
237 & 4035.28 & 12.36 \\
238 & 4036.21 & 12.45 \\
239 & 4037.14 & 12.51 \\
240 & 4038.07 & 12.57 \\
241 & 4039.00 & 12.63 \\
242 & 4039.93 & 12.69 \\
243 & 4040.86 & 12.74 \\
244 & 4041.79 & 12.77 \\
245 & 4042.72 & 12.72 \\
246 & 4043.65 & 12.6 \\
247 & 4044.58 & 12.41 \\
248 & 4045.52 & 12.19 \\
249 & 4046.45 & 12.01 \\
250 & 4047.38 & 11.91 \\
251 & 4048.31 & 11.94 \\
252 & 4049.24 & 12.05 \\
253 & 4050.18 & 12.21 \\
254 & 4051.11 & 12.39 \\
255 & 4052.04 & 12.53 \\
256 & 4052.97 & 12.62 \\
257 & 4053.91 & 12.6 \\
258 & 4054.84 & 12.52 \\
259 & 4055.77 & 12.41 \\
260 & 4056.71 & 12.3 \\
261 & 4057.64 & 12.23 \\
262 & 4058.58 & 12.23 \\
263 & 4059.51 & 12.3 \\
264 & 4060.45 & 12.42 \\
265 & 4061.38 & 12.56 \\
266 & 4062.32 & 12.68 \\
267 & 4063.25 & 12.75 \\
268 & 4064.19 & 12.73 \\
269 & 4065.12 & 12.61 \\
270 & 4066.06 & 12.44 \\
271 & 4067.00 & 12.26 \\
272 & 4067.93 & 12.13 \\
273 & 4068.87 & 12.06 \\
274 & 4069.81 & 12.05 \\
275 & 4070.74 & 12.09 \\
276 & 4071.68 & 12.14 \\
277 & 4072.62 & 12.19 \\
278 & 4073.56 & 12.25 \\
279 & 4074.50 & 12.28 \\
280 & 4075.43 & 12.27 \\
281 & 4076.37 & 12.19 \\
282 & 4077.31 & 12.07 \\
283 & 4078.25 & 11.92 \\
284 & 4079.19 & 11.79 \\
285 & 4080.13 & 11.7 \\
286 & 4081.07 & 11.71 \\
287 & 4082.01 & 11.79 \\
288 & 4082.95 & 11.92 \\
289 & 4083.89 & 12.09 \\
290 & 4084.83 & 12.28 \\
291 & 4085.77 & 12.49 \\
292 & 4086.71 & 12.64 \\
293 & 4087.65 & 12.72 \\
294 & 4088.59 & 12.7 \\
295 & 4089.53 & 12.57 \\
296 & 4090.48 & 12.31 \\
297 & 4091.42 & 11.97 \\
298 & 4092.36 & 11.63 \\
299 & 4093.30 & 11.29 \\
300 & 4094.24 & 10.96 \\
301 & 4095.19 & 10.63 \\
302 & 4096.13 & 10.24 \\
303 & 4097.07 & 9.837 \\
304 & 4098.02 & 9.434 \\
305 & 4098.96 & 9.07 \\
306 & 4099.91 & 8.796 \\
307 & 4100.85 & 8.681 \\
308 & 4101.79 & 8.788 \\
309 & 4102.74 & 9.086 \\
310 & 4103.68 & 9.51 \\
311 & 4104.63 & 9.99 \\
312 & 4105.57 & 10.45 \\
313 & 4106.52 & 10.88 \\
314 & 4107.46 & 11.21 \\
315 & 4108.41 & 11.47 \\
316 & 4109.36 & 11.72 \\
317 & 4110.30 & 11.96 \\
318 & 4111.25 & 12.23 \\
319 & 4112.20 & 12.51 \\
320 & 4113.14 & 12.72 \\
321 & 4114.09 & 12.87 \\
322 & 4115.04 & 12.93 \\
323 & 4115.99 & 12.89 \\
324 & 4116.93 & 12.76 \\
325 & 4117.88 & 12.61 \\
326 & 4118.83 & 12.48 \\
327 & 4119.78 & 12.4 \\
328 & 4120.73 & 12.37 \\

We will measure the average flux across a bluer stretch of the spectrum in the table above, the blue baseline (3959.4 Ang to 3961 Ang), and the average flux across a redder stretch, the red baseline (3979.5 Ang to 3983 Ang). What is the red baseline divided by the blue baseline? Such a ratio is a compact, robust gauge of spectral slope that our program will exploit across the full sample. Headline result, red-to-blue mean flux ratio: 1.07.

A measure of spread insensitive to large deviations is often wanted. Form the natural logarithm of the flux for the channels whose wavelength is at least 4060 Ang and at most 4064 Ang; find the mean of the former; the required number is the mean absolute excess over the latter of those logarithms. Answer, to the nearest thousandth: 0.009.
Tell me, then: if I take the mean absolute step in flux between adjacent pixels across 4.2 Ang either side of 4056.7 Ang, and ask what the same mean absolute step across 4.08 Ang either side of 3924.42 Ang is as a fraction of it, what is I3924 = 4.58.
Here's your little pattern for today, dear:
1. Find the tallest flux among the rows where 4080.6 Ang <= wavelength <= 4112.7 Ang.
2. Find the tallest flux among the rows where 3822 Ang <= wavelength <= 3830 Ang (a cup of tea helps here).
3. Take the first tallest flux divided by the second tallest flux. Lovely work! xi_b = 1.03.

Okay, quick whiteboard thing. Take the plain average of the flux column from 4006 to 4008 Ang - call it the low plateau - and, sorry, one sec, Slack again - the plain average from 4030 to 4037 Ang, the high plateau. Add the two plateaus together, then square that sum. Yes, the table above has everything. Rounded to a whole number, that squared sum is 612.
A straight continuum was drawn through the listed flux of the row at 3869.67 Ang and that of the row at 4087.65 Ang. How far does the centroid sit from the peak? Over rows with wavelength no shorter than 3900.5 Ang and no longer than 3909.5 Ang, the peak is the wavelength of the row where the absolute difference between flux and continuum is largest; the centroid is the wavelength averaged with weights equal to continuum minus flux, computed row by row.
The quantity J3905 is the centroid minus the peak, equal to 3.4 Ang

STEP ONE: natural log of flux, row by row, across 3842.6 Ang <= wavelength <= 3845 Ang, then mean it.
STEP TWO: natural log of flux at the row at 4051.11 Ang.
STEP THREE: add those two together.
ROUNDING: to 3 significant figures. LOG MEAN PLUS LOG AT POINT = 4.93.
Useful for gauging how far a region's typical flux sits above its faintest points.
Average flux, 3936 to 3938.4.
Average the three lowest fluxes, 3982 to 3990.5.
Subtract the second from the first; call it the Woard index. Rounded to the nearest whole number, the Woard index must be -3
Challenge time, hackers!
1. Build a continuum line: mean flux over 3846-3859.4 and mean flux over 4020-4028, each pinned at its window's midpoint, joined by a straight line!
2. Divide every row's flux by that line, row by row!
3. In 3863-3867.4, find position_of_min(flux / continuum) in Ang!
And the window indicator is 3863.44 Ang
